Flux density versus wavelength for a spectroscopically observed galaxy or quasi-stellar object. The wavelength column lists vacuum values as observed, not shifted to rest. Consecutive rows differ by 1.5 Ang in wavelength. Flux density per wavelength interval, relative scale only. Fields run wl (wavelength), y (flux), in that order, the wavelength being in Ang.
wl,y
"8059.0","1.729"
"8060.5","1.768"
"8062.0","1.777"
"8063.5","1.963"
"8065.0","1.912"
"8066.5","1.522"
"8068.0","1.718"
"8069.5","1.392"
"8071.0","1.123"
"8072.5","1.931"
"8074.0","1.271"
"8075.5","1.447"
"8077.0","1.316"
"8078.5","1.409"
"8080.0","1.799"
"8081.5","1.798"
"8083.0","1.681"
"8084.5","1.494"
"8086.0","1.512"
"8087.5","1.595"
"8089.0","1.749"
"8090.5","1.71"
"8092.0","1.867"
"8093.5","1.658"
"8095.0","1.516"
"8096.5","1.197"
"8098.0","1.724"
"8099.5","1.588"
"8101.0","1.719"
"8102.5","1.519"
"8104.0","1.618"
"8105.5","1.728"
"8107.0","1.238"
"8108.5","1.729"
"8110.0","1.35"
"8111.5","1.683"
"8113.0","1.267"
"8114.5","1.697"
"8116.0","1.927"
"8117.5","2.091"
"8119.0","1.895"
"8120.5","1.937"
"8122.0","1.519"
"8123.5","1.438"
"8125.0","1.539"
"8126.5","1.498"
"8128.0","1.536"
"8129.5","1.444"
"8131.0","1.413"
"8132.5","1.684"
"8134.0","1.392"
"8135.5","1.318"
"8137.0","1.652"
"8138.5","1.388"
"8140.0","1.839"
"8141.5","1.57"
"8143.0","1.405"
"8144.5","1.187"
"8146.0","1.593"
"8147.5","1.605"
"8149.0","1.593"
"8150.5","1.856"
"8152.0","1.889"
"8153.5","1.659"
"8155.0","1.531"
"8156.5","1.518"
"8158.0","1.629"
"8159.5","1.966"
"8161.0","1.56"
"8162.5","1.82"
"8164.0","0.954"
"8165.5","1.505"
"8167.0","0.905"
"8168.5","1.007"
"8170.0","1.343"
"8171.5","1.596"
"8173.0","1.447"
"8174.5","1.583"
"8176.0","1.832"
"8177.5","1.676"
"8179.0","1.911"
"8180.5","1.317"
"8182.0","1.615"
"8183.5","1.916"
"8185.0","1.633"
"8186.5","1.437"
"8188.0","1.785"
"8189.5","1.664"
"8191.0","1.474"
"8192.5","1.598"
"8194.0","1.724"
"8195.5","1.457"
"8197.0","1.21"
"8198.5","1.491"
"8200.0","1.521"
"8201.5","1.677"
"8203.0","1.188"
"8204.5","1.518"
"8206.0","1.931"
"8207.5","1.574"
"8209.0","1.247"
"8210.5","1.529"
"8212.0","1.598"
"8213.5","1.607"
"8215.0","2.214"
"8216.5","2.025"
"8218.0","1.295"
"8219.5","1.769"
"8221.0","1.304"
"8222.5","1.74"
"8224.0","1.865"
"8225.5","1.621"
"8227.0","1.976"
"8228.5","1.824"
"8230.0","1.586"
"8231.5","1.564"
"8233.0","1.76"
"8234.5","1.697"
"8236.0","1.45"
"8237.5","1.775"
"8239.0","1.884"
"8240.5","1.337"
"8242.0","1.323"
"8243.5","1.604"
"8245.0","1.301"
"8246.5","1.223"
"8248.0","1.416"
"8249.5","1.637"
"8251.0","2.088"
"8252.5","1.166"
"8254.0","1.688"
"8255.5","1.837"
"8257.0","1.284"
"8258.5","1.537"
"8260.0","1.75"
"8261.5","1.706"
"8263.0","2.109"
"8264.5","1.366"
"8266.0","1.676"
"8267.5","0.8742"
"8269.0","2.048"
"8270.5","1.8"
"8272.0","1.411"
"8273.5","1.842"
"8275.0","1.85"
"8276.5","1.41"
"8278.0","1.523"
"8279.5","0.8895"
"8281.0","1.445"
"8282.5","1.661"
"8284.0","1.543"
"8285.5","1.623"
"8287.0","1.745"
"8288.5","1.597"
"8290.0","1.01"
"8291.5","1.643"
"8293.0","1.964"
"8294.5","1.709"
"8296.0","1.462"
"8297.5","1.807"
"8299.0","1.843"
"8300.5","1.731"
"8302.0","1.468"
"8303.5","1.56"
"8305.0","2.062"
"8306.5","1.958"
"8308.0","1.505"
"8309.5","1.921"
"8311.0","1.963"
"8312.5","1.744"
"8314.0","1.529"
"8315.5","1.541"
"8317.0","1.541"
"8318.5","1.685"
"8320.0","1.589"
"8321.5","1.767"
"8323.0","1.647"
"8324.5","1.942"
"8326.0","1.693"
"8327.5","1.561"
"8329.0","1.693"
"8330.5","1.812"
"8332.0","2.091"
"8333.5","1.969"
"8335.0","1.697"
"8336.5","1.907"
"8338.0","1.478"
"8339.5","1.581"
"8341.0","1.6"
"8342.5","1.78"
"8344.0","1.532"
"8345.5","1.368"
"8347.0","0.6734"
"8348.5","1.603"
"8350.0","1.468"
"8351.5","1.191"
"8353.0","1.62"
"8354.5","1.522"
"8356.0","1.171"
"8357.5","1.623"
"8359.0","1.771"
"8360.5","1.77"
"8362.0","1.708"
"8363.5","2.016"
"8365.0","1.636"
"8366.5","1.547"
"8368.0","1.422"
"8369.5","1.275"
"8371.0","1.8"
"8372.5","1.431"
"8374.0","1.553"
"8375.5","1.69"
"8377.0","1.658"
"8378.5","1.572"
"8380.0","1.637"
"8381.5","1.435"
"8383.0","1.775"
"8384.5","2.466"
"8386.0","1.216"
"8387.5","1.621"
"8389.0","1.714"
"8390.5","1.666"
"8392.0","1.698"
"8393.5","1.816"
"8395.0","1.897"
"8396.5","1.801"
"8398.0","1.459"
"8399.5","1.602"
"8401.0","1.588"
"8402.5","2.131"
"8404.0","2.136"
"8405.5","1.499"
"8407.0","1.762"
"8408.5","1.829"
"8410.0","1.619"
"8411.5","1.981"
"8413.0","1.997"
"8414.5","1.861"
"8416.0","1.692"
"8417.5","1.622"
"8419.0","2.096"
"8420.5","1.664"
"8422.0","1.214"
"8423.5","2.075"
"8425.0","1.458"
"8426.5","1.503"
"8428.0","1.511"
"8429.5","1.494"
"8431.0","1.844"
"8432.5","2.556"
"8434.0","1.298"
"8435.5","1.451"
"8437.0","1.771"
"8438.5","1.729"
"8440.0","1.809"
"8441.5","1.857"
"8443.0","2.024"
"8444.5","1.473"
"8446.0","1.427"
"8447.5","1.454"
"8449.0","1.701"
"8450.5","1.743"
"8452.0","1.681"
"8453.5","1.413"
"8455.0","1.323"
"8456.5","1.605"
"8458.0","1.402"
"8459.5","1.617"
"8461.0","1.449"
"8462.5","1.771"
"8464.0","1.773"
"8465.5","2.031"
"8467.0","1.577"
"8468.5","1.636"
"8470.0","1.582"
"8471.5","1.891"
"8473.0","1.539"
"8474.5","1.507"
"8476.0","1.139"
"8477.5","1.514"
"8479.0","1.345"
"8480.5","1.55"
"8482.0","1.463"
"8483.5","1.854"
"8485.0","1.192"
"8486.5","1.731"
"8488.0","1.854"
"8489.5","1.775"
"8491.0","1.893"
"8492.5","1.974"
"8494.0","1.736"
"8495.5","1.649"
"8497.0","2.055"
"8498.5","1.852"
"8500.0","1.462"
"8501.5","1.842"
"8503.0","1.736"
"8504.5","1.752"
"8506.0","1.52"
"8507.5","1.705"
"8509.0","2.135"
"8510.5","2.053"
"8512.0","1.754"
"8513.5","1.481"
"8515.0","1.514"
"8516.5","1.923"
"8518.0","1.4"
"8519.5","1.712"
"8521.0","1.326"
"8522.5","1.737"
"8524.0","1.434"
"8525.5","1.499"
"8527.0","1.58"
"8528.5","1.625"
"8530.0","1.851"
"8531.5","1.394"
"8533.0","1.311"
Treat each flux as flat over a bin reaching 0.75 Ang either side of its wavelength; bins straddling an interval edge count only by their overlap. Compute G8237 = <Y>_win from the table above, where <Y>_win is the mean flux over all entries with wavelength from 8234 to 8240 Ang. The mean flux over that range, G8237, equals 1.7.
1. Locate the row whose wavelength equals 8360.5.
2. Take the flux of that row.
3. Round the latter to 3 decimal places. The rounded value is 1.770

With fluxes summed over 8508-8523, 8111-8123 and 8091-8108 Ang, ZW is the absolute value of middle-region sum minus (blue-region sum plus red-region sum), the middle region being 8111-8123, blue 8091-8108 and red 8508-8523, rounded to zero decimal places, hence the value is 20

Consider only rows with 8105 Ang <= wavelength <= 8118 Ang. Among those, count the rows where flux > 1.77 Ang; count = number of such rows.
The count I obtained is 2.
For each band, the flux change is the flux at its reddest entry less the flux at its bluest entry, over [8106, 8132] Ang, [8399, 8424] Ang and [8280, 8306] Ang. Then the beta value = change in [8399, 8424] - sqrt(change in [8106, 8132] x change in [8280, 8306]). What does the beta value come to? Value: 0.14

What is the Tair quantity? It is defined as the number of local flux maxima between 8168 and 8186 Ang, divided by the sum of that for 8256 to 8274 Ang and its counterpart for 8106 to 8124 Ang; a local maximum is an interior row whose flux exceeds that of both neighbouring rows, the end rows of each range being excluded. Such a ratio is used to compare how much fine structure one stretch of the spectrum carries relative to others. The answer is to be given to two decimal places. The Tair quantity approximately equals 0.50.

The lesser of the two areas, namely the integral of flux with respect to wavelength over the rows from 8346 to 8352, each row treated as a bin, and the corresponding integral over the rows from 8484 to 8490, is 7.4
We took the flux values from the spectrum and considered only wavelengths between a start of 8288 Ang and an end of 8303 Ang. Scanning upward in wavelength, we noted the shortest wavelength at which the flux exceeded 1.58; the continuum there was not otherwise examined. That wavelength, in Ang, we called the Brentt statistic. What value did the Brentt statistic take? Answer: 8288.5 Ang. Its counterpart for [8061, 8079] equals 8062.0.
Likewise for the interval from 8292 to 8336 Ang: 8293.0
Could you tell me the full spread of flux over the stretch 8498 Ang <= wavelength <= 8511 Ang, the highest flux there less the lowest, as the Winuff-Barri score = 0.67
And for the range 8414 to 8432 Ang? 0.88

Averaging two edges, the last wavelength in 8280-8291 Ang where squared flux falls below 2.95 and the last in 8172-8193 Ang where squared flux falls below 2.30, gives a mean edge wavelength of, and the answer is 8240.5 Ang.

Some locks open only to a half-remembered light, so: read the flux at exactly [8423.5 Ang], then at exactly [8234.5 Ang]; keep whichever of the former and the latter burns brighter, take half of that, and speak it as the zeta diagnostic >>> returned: 1.04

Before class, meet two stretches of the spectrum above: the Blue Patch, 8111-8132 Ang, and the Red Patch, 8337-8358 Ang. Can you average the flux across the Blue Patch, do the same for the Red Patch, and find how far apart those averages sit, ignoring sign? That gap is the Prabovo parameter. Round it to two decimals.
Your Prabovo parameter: 0.19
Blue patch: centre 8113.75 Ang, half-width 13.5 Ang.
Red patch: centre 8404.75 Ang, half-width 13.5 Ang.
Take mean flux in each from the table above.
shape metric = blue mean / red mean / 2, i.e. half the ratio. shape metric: 0.46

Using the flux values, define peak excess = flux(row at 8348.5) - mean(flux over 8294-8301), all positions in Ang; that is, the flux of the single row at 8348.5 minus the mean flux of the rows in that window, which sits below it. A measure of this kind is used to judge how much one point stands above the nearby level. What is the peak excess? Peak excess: -0.11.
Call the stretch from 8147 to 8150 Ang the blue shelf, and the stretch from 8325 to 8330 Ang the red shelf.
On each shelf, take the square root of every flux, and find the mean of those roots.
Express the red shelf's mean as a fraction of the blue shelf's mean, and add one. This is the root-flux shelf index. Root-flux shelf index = 2.02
